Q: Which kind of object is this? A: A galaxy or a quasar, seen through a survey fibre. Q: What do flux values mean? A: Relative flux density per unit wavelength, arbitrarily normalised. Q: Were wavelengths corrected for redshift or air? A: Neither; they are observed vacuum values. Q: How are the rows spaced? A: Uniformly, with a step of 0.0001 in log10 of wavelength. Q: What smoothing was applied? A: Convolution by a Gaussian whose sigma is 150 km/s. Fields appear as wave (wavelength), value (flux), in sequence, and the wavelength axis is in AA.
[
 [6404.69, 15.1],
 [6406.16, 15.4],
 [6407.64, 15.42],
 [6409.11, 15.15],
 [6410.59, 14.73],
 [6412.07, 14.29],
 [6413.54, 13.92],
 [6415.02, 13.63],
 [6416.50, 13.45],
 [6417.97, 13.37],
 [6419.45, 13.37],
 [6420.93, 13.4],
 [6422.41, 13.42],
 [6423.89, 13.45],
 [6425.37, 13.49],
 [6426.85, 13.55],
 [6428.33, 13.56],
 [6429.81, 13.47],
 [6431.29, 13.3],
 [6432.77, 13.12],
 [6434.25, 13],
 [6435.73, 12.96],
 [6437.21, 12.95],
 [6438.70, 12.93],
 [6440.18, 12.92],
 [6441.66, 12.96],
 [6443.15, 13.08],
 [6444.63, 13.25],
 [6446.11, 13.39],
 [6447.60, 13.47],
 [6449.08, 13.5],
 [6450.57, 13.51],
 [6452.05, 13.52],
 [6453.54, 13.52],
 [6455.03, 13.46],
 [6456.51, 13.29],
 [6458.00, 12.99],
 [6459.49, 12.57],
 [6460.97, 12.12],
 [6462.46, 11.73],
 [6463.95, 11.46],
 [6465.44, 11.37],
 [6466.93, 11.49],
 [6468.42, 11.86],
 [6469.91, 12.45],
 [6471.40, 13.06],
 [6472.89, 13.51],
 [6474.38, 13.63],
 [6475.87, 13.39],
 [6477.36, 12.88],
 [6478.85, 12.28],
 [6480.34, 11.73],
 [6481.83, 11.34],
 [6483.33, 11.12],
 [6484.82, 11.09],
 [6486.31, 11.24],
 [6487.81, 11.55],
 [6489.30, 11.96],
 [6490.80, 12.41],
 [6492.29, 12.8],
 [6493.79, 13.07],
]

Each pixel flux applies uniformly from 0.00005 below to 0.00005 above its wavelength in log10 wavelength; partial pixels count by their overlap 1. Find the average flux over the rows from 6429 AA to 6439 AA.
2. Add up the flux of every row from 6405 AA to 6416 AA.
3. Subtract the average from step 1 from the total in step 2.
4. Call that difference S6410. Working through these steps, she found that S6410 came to 89.4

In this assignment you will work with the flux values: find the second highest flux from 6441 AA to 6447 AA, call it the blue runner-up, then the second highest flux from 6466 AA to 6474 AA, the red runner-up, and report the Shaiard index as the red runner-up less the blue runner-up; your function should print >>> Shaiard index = -0.19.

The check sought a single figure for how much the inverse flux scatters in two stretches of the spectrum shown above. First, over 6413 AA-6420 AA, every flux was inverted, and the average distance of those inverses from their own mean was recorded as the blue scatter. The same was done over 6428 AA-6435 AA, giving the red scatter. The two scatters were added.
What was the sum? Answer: 0.0020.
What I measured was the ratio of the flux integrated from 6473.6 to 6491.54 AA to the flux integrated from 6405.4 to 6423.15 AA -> 0.862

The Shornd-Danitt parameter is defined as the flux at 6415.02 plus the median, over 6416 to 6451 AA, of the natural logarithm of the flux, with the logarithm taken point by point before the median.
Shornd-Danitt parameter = 16.2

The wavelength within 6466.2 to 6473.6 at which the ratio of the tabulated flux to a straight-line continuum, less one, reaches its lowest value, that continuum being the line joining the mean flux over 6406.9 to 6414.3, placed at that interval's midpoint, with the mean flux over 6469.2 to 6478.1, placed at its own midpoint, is 6466.93 AA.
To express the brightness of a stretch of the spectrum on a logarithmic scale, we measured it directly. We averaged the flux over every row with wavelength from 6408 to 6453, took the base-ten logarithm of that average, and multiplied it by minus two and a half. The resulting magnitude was -2.82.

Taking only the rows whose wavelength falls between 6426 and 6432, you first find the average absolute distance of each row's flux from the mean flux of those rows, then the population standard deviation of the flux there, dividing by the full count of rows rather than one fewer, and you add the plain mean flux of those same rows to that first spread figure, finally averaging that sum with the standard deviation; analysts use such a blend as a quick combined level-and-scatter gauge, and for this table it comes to 6.83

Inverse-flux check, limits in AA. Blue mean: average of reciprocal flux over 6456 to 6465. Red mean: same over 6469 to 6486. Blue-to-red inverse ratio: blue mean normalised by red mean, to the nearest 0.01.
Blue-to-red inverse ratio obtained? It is 1.00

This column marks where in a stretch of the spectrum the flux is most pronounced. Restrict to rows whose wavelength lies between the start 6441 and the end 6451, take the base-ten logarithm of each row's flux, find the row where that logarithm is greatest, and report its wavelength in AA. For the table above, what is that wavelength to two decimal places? 6450.57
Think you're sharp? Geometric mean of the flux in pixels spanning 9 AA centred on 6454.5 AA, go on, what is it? 13.4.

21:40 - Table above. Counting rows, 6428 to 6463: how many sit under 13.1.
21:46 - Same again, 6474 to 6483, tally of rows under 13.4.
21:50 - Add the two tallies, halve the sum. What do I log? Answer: 8.0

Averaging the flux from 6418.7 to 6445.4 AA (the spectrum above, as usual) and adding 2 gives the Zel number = 15.2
